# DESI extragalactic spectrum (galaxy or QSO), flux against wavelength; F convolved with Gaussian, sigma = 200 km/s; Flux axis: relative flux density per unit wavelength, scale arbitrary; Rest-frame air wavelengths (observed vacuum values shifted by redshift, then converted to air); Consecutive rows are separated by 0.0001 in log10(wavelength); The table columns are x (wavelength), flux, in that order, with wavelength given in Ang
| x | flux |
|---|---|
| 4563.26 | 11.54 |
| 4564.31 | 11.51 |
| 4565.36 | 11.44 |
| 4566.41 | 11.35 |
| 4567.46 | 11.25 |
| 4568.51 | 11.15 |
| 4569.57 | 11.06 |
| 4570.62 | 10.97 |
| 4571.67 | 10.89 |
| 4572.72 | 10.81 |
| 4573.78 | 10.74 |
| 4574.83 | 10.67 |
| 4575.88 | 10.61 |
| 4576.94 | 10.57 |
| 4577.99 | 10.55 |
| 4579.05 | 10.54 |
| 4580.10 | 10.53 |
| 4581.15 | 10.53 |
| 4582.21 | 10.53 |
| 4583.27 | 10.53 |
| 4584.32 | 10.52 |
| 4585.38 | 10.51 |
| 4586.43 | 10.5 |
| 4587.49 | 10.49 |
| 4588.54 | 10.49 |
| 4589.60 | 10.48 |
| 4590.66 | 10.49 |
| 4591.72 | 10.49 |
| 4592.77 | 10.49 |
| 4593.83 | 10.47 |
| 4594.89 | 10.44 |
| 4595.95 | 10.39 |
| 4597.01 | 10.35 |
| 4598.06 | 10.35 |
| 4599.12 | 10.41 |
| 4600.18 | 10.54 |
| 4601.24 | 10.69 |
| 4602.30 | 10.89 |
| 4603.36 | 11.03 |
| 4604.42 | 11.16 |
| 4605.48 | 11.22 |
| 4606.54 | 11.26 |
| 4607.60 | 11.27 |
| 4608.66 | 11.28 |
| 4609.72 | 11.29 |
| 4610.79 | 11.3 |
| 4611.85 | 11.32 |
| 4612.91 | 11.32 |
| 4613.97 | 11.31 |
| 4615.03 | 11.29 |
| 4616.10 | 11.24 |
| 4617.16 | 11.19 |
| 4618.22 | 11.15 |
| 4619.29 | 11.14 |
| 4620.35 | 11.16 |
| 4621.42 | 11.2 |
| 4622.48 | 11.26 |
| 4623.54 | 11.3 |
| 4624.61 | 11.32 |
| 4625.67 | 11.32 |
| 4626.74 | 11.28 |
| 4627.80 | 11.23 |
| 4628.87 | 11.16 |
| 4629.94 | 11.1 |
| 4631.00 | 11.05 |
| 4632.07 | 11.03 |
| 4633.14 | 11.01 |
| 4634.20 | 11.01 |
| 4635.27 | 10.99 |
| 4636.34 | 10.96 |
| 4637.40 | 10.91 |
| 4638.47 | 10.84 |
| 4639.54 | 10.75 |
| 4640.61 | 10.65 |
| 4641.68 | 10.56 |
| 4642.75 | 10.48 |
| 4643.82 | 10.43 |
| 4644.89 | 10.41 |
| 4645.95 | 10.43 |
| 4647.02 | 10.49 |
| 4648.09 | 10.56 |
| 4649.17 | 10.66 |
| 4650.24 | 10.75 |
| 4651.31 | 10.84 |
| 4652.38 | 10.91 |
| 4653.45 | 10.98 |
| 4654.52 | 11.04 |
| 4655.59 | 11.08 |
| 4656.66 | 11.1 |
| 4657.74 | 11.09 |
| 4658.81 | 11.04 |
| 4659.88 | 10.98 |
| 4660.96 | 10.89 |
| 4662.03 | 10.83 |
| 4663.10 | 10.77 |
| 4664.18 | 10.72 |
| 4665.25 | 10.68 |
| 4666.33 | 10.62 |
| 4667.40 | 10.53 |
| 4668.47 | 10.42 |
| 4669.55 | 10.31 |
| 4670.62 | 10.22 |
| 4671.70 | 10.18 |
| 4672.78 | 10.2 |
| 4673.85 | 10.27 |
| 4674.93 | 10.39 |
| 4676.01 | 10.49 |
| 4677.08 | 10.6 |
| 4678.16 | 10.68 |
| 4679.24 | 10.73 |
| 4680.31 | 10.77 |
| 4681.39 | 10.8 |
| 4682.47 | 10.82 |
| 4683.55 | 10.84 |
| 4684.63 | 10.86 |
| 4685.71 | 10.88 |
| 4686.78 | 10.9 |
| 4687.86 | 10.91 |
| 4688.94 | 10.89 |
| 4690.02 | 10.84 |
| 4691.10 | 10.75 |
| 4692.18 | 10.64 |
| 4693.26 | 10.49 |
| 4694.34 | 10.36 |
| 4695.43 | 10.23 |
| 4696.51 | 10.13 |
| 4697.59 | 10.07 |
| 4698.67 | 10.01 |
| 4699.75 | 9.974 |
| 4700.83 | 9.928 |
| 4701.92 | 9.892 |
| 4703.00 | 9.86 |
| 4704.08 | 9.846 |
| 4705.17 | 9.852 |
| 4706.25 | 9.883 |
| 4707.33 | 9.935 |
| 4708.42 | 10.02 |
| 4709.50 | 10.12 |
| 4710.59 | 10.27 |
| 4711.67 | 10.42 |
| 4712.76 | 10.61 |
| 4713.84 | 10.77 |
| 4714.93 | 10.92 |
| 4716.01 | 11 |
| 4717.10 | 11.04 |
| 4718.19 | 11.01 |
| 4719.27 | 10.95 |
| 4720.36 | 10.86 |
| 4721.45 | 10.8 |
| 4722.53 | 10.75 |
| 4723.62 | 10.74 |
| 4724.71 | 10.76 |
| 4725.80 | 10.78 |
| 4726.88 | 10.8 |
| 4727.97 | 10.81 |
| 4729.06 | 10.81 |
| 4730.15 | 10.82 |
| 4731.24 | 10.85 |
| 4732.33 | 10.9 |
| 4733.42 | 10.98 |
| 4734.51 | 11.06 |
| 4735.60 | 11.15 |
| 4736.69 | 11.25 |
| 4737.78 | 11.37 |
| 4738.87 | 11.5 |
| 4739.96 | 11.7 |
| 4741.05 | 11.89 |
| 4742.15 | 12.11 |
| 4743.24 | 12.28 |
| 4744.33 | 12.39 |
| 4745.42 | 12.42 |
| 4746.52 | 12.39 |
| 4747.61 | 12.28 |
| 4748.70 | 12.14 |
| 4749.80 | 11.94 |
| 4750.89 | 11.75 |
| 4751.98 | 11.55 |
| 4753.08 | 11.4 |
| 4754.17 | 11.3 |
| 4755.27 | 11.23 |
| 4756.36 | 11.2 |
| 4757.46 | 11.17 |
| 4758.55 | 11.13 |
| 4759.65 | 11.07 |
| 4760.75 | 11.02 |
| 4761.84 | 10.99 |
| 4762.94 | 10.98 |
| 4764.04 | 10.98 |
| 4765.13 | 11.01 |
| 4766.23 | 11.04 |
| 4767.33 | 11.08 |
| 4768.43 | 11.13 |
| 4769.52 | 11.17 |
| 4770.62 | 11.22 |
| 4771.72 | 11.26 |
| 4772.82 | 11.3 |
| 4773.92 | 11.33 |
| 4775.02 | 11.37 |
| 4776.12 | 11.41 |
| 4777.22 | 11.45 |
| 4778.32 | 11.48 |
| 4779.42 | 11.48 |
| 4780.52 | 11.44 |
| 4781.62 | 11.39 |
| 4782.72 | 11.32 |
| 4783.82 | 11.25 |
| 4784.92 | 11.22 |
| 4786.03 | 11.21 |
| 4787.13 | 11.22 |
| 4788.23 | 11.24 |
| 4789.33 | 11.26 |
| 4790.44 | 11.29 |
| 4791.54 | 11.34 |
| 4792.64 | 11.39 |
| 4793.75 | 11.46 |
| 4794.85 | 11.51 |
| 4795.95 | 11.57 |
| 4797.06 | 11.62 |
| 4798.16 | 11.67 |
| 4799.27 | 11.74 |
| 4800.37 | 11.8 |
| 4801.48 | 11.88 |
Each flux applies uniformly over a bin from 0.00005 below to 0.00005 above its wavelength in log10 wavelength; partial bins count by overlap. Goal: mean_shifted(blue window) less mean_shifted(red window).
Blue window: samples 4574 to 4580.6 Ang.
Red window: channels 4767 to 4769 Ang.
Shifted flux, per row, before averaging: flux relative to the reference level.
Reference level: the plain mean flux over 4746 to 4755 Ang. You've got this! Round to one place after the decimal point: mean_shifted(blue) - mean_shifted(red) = -0.5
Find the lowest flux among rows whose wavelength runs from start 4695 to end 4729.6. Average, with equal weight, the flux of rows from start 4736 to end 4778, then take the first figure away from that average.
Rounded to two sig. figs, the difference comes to 1.6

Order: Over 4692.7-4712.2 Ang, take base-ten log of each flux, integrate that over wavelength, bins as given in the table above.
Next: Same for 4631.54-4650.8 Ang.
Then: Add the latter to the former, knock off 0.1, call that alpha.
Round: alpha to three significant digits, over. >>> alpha 39.3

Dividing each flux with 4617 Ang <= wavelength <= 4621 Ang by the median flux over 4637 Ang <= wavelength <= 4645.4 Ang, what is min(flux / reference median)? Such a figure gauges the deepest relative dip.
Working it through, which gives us 1.05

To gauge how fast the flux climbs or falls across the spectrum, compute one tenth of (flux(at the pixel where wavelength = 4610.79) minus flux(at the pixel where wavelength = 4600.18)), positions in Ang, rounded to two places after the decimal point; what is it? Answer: 0.08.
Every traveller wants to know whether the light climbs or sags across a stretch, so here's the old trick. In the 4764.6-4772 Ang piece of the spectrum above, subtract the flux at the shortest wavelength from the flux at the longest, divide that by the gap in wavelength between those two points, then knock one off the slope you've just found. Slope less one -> -0.96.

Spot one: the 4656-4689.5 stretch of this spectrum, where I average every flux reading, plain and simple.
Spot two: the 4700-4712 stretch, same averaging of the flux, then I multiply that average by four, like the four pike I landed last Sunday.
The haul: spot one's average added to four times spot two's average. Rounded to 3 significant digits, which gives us 50.7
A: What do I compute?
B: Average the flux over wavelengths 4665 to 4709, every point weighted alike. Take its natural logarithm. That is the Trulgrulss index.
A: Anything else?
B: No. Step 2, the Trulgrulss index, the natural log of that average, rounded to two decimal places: 2.34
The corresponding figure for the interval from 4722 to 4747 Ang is 2.43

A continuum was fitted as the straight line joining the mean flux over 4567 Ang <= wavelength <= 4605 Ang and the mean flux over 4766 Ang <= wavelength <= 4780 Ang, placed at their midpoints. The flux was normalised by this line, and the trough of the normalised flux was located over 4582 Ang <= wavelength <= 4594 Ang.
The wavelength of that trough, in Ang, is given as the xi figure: 4593.83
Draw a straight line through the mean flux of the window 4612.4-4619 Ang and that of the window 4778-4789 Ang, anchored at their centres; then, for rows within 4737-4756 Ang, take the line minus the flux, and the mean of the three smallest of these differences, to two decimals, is -1.09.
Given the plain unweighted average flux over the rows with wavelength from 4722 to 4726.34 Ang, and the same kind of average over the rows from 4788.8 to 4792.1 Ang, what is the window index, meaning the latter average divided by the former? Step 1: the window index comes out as 1.05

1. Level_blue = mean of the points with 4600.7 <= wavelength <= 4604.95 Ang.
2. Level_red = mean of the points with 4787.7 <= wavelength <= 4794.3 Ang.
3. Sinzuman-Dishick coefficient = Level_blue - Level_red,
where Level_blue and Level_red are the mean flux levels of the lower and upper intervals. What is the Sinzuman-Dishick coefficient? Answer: -0.39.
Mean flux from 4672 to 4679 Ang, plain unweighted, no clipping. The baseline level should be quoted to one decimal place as 10.4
